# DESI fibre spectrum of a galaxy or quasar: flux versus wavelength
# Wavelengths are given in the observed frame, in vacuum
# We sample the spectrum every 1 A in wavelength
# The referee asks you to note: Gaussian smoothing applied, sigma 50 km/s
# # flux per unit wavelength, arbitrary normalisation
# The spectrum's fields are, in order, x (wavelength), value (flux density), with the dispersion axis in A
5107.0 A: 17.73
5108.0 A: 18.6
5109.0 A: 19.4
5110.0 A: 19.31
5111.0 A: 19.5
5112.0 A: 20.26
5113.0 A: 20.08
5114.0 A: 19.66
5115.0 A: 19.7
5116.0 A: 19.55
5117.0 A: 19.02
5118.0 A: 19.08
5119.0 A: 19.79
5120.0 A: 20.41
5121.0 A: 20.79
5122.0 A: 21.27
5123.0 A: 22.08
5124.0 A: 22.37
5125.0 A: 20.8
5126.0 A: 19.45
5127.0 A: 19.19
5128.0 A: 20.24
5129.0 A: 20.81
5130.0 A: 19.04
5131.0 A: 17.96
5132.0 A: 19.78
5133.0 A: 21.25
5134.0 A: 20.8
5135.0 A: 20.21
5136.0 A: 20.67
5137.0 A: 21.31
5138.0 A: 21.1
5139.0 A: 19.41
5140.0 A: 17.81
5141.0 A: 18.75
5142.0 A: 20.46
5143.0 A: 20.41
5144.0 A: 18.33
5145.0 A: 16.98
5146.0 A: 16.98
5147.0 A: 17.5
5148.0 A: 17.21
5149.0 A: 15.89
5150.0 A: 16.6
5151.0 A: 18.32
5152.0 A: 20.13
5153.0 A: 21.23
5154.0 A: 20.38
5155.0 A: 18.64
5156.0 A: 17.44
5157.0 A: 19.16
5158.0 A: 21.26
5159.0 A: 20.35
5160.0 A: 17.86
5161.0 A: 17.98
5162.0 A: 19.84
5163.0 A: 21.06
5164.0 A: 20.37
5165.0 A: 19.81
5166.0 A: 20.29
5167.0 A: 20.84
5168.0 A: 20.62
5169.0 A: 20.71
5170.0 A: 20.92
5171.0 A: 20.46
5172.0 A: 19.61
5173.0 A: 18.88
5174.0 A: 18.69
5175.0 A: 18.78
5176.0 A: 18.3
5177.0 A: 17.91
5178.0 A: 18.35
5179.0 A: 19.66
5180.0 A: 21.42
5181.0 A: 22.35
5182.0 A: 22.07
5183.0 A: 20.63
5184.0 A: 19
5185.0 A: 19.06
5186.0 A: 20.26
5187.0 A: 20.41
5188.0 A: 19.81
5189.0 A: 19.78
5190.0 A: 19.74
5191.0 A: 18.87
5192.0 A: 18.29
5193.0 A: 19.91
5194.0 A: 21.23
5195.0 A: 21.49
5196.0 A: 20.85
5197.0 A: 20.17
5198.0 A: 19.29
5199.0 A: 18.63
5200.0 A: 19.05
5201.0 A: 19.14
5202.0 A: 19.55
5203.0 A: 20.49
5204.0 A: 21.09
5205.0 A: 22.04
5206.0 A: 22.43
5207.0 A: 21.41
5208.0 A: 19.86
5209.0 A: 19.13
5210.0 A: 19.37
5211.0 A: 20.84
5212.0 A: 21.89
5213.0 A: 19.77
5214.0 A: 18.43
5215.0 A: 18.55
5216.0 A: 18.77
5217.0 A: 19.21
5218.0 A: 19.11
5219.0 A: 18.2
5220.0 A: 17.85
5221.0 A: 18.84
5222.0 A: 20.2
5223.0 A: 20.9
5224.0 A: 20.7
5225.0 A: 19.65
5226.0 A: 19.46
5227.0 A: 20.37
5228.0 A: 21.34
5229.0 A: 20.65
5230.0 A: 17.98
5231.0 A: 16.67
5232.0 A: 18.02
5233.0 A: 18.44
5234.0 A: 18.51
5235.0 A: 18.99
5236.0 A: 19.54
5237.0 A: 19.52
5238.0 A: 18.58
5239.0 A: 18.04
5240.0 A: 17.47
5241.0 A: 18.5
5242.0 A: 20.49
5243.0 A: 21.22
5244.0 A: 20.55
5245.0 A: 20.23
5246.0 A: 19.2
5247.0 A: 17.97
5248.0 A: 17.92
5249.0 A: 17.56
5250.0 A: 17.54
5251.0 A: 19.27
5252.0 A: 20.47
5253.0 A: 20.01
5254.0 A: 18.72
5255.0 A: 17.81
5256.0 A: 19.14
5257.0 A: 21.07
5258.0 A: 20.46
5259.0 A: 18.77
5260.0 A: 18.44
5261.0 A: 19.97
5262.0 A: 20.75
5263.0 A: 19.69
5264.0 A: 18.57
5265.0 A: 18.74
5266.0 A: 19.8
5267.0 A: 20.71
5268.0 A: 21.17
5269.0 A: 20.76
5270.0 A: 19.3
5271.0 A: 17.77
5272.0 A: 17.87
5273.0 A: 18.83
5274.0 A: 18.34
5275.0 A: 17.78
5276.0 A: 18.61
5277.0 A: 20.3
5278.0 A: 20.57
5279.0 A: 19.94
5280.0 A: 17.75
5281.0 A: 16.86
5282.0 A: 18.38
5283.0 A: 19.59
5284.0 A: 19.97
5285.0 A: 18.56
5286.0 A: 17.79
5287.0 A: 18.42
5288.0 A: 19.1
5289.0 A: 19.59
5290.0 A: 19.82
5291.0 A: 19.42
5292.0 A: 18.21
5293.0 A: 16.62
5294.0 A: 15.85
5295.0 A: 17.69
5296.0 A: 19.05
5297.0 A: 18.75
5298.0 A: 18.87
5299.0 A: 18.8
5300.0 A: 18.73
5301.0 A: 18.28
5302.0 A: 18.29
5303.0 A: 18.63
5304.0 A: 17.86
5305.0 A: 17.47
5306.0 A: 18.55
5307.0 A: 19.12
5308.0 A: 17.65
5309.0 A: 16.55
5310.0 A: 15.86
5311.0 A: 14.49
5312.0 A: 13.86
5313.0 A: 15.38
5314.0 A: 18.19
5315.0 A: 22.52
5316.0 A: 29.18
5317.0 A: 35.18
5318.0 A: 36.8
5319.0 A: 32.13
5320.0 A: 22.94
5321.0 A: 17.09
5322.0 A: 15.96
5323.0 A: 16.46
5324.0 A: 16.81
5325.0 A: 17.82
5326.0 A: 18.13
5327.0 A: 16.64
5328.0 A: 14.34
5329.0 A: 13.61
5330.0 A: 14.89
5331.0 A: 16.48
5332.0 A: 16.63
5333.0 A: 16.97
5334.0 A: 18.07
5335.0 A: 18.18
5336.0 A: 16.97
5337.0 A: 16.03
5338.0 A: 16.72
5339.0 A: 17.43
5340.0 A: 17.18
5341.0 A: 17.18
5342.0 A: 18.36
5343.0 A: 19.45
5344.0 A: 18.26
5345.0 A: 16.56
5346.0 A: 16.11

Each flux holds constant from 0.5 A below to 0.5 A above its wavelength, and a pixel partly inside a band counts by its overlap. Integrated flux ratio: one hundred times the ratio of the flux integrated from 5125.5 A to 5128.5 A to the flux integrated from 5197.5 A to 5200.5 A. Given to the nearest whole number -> 103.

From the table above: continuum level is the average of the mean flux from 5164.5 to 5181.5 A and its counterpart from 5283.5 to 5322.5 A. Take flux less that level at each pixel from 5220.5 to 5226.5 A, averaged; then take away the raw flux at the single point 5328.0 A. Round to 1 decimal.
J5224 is -14.1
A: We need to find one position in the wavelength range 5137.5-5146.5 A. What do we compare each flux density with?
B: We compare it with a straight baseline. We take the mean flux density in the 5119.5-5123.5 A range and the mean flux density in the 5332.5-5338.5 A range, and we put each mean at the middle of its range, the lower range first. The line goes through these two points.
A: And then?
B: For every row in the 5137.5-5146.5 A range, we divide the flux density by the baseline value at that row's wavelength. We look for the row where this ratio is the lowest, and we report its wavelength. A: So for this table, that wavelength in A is 5145.0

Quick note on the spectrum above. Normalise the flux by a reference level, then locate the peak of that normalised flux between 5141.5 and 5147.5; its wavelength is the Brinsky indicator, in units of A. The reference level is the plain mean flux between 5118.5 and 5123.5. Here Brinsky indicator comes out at 5142.0 A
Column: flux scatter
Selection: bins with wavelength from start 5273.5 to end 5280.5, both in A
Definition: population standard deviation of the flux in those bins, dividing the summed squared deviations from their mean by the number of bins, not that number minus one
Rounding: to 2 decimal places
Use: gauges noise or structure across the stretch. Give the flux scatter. 1.11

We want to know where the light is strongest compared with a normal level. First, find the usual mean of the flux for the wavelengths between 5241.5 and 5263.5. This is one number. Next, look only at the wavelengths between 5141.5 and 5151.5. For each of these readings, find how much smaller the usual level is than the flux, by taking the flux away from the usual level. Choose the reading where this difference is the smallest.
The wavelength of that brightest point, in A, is 5142.0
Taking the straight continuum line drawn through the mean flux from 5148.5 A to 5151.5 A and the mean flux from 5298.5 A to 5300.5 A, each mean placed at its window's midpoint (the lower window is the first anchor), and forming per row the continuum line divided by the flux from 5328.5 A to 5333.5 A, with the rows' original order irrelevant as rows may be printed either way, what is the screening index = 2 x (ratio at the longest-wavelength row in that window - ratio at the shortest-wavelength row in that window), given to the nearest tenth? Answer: -0.6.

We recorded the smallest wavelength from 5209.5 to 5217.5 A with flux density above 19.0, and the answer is 5210.0 A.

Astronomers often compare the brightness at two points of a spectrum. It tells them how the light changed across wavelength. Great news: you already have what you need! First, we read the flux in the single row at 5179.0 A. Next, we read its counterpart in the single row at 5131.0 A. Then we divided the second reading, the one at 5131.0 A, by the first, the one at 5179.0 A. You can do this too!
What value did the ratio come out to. 0.91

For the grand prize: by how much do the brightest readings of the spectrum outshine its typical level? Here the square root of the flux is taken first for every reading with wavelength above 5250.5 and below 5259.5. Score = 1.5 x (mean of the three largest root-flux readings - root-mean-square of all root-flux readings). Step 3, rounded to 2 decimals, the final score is 0.19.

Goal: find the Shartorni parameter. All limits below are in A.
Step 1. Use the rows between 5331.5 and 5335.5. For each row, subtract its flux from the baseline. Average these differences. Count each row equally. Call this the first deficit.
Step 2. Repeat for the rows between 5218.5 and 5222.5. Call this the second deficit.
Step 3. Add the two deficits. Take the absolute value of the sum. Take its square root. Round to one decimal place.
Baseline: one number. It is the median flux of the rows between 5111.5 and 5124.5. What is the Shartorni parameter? 2.0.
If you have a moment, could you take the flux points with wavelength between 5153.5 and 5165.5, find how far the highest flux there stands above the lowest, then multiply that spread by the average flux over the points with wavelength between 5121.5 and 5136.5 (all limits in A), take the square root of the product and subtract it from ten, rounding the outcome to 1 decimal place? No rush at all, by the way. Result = 1.2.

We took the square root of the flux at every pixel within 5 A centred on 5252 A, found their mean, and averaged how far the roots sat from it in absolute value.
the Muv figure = 0.10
